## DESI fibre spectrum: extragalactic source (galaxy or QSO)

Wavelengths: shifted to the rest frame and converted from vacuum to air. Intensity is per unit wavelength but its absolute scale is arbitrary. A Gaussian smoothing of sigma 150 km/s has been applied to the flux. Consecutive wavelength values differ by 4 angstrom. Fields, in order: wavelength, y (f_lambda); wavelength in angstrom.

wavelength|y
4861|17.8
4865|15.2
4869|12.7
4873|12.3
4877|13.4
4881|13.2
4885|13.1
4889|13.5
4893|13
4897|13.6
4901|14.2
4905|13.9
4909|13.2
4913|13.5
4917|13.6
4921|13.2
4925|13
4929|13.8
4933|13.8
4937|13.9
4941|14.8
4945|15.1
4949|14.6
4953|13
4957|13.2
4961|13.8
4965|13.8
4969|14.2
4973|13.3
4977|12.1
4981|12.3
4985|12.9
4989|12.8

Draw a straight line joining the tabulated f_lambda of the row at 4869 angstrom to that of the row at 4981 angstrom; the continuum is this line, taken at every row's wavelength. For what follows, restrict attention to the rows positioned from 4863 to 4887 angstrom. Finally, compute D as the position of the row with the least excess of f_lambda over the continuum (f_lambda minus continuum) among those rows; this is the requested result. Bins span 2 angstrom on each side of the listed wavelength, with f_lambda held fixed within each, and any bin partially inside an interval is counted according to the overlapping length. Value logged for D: 4873 angstrom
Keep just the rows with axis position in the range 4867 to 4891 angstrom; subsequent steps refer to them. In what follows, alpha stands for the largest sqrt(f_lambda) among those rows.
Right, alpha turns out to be 3.67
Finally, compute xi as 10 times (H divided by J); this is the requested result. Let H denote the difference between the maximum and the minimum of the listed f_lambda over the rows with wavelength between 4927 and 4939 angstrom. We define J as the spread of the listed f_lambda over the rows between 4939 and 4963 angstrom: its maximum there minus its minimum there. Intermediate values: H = 0.1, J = 2.10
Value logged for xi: 0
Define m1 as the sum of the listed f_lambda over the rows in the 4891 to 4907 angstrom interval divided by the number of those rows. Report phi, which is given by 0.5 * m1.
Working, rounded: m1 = 13.7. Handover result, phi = 6.84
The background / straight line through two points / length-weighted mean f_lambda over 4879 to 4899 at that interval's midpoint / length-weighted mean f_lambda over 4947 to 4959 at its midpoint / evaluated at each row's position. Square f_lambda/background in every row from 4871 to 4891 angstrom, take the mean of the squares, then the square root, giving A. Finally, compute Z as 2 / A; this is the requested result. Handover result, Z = 2.02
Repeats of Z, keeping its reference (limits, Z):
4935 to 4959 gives 1.92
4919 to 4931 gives 2.02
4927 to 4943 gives 1.92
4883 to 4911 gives 1.97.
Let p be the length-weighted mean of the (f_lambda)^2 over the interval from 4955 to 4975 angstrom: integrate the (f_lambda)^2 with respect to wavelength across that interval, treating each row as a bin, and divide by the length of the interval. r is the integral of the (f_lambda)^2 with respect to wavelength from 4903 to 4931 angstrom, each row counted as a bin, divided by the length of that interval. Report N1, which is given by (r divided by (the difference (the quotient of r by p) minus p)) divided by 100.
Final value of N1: -0.0098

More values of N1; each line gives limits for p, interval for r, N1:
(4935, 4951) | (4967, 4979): -0.0082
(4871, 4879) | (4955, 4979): -0.0110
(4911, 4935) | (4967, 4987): -0.0093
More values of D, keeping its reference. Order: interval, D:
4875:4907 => 4893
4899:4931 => 4925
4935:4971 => 4953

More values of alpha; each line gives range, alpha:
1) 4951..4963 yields 3.71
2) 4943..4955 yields 3.89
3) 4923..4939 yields 3.73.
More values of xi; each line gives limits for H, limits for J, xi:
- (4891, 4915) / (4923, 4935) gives 15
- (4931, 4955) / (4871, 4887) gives 19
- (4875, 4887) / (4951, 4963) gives 4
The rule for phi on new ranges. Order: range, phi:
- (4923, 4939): 6.81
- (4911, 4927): 6.66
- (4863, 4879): 6.70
